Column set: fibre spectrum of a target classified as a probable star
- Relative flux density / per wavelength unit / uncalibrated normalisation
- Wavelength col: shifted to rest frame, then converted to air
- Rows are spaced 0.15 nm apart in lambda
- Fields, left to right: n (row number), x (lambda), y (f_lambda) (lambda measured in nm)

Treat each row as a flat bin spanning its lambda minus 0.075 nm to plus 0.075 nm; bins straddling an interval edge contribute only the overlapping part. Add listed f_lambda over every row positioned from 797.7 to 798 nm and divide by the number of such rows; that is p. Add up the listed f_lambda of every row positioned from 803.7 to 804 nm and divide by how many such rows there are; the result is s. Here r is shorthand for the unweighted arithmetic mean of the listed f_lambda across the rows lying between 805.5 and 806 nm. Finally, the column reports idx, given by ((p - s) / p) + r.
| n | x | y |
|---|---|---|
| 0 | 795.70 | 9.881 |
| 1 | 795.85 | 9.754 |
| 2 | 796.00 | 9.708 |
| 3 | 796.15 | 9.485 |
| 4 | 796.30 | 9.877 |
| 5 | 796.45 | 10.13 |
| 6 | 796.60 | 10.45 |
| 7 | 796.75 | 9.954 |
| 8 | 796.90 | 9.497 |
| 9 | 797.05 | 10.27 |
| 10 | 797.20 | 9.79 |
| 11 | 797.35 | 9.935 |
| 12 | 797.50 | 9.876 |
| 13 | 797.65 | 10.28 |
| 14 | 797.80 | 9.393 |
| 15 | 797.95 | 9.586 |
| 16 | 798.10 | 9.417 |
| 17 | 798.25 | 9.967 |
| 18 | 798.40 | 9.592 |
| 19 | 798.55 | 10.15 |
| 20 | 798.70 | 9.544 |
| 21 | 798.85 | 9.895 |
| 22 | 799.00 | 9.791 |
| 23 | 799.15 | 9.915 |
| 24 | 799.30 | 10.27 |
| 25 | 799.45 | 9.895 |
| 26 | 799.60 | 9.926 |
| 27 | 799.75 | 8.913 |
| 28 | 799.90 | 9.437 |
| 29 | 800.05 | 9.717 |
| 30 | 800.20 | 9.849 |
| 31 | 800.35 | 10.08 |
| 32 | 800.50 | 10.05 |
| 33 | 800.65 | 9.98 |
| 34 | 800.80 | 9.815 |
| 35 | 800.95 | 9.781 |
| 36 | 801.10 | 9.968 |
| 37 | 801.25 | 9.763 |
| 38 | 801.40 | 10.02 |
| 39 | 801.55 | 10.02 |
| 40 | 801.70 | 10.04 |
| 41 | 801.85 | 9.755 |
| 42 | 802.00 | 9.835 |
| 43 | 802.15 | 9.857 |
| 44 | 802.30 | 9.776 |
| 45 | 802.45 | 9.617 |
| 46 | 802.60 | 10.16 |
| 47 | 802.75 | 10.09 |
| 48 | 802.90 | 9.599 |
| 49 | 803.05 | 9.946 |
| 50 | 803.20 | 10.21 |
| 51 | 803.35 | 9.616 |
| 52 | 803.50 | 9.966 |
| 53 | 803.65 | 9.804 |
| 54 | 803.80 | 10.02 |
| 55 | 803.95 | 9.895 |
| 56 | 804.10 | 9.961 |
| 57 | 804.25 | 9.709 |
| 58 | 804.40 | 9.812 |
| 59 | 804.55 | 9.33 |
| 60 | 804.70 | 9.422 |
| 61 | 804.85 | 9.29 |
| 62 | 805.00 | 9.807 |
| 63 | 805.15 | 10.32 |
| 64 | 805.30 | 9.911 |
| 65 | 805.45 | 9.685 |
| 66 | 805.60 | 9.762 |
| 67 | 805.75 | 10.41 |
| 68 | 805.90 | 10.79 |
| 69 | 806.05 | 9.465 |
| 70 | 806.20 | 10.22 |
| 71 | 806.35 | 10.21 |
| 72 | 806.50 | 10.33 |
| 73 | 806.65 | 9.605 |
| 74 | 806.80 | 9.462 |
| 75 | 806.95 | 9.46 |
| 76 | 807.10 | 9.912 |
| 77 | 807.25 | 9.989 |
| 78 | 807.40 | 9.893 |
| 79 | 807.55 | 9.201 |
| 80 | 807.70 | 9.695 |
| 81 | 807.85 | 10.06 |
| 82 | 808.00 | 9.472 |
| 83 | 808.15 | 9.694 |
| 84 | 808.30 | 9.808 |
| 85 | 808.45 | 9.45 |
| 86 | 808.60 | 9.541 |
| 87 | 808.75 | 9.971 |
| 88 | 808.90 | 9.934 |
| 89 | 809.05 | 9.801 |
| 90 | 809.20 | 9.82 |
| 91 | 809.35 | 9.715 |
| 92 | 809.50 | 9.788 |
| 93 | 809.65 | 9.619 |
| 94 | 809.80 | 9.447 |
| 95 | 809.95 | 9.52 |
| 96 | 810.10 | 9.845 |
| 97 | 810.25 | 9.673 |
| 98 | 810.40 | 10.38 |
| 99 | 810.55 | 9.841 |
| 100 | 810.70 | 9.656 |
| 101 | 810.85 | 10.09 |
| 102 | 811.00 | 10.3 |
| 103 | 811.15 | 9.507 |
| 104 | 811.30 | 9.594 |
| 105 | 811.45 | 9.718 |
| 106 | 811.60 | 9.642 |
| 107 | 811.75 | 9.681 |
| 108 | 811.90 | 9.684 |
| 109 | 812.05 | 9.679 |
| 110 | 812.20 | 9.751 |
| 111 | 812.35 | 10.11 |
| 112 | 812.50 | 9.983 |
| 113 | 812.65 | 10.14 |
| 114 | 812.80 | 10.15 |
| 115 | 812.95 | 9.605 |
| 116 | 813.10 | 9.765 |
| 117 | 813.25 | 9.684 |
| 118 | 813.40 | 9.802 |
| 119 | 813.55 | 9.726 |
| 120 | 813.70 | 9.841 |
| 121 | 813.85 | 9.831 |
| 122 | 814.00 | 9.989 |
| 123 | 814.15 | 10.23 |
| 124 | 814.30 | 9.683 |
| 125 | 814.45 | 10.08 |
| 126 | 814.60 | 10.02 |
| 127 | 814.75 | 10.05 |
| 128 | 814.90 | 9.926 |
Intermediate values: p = 9.5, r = 10.32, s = 9.96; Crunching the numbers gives 10.3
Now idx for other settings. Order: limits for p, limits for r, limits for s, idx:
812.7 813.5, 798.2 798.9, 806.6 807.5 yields 9.8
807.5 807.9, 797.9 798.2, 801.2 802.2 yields 9.5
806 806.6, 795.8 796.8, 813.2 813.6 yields 9.9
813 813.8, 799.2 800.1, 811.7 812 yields 9.7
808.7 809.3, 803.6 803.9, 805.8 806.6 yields 9.9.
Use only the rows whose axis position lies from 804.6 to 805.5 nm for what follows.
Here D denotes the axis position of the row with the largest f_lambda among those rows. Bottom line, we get 805.15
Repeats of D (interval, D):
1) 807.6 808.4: 807.85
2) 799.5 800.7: 800.35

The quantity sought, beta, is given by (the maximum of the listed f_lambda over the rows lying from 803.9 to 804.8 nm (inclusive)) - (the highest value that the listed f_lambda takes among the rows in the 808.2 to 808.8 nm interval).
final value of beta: -0.01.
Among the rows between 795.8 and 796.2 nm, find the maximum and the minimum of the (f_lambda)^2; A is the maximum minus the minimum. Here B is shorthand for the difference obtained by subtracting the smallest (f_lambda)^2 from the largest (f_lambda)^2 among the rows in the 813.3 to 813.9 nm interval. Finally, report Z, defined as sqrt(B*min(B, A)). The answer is 2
